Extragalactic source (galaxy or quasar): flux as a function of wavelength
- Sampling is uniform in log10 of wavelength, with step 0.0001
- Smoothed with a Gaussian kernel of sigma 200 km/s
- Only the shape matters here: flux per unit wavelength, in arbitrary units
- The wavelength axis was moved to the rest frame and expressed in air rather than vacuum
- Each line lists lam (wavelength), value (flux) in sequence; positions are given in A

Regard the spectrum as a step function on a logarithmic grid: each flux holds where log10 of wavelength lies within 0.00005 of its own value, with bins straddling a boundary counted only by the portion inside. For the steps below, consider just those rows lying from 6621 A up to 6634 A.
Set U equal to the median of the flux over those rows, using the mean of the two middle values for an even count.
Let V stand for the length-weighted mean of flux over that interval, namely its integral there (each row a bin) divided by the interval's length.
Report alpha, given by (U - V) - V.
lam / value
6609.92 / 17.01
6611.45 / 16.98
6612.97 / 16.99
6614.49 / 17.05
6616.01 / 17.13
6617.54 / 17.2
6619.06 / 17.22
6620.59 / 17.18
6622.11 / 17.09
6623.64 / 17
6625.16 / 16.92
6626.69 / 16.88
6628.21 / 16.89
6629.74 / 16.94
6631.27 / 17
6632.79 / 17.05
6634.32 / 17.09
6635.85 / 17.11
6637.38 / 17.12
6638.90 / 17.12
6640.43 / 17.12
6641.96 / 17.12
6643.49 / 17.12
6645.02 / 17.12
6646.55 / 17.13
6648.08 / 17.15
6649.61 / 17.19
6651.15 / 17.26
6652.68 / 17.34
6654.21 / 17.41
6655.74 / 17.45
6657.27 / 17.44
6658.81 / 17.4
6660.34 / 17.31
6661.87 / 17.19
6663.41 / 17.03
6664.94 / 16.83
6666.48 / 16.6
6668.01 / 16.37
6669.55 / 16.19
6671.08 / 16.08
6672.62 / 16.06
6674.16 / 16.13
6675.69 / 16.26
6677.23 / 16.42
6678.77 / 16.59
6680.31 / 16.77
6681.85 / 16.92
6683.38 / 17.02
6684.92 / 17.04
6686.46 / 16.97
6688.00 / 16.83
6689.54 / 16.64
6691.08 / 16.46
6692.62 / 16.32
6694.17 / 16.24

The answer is -17.0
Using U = 17.0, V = 17.0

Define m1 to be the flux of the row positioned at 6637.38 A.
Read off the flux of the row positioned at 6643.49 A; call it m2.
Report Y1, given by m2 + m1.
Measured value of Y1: 34.24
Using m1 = 17.12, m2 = 17.12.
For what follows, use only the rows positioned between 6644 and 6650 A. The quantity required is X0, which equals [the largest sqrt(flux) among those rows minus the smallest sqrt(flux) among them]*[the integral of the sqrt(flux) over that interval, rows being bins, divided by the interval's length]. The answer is 0.03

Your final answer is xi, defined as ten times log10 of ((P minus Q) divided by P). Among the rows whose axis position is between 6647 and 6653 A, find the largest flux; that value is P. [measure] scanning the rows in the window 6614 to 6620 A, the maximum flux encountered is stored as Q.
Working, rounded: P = 17.34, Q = 17.22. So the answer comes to -21.6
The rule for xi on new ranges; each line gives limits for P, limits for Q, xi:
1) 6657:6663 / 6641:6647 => -17.5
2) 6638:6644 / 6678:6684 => -22.3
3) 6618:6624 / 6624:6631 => -17.9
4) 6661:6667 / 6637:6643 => -23.9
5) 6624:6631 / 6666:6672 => -17.0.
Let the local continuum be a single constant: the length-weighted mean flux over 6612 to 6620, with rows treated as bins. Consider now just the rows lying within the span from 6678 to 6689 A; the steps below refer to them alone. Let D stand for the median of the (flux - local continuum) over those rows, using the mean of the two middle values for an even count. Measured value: -0.20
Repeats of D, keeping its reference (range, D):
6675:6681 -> -0.61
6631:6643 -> 0.00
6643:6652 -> 0.02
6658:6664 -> 0.13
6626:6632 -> -0.20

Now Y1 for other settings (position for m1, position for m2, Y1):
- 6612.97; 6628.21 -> 33.88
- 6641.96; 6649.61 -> 34.31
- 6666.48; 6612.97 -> 33.59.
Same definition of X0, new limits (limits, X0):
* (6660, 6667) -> 0.36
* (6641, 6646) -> 0.00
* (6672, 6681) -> 0.35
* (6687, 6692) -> 0.19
